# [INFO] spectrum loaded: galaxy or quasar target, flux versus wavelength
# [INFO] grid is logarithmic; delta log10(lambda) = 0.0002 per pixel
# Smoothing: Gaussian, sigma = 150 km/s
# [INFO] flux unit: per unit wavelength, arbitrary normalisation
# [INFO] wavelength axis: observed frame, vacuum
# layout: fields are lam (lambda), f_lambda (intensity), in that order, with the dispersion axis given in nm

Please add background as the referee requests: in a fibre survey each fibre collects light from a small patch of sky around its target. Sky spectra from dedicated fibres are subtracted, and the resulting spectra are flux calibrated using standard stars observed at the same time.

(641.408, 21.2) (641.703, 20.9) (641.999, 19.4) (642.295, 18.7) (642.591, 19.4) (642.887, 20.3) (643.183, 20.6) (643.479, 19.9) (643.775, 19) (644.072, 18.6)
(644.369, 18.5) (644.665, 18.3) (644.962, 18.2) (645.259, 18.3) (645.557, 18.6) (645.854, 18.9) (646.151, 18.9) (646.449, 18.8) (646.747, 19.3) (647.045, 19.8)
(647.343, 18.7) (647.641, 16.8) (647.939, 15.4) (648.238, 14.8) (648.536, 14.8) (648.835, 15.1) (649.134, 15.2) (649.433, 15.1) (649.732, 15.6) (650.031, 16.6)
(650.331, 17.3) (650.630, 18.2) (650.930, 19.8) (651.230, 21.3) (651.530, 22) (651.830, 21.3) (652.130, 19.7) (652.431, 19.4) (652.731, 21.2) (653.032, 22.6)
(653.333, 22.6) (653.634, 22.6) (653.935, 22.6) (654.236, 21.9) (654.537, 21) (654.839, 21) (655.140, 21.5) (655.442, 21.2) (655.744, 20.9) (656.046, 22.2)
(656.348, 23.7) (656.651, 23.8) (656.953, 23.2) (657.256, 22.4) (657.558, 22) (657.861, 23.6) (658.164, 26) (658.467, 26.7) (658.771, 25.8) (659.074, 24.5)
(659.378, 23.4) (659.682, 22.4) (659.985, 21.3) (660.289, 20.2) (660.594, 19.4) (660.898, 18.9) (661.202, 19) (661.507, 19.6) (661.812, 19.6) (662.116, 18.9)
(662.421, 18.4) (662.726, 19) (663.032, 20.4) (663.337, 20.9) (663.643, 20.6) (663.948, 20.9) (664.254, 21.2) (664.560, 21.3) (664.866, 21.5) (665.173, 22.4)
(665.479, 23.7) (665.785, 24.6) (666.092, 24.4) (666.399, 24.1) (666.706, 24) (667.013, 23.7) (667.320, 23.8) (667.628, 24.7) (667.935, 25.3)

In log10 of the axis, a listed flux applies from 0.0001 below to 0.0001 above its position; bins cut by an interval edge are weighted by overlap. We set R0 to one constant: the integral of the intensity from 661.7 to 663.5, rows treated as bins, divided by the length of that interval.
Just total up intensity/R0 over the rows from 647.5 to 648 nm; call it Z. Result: 1.6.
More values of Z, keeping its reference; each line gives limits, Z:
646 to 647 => 2.9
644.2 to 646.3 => 6.6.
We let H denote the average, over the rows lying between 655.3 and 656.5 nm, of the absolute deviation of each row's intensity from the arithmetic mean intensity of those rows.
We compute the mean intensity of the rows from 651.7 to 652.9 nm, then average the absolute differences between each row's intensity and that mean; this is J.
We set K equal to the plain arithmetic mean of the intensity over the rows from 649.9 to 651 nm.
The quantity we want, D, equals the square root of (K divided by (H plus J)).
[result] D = 3.16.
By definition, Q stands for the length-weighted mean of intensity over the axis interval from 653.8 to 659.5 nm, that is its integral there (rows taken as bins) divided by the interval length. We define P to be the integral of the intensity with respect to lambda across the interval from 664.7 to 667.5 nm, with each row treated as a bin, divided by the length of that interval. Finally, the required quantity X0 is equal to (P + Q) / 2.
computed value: 23.3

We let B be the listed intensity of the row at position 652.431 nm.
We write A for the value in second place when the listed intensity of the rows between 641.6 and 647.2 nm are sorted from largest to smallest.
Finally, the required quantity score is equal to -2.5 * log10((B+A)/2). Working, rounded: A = 20.6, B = 19.4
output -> -3.25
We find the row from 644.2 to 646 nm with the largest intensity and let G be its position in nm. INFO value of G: 645.854 nm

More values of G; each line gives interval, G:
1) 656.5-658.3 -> 658.164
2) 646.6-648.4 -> 647.045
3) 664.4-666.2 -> 665.785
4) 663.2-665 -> 664.866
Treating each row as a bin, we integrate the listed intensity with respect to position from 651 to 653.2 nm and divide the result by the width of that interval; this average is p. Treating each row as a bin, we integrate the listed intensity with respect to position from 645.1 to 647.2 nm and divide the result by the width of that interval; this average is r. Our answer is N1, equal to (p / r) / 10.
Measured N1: 0.11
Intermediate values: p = 21.0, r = 19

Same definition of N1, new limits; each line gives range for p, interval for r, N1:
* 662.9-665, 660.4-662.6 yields 0.11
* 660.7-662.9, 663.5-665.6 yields 0.09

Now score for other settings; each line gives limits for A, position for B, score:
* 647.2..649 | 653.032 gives -3.24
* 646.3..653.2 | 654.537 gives -3.33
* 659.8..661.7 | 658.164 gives -3.41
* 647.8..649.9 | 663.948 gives -3.15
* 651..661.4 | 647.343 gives -3.37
